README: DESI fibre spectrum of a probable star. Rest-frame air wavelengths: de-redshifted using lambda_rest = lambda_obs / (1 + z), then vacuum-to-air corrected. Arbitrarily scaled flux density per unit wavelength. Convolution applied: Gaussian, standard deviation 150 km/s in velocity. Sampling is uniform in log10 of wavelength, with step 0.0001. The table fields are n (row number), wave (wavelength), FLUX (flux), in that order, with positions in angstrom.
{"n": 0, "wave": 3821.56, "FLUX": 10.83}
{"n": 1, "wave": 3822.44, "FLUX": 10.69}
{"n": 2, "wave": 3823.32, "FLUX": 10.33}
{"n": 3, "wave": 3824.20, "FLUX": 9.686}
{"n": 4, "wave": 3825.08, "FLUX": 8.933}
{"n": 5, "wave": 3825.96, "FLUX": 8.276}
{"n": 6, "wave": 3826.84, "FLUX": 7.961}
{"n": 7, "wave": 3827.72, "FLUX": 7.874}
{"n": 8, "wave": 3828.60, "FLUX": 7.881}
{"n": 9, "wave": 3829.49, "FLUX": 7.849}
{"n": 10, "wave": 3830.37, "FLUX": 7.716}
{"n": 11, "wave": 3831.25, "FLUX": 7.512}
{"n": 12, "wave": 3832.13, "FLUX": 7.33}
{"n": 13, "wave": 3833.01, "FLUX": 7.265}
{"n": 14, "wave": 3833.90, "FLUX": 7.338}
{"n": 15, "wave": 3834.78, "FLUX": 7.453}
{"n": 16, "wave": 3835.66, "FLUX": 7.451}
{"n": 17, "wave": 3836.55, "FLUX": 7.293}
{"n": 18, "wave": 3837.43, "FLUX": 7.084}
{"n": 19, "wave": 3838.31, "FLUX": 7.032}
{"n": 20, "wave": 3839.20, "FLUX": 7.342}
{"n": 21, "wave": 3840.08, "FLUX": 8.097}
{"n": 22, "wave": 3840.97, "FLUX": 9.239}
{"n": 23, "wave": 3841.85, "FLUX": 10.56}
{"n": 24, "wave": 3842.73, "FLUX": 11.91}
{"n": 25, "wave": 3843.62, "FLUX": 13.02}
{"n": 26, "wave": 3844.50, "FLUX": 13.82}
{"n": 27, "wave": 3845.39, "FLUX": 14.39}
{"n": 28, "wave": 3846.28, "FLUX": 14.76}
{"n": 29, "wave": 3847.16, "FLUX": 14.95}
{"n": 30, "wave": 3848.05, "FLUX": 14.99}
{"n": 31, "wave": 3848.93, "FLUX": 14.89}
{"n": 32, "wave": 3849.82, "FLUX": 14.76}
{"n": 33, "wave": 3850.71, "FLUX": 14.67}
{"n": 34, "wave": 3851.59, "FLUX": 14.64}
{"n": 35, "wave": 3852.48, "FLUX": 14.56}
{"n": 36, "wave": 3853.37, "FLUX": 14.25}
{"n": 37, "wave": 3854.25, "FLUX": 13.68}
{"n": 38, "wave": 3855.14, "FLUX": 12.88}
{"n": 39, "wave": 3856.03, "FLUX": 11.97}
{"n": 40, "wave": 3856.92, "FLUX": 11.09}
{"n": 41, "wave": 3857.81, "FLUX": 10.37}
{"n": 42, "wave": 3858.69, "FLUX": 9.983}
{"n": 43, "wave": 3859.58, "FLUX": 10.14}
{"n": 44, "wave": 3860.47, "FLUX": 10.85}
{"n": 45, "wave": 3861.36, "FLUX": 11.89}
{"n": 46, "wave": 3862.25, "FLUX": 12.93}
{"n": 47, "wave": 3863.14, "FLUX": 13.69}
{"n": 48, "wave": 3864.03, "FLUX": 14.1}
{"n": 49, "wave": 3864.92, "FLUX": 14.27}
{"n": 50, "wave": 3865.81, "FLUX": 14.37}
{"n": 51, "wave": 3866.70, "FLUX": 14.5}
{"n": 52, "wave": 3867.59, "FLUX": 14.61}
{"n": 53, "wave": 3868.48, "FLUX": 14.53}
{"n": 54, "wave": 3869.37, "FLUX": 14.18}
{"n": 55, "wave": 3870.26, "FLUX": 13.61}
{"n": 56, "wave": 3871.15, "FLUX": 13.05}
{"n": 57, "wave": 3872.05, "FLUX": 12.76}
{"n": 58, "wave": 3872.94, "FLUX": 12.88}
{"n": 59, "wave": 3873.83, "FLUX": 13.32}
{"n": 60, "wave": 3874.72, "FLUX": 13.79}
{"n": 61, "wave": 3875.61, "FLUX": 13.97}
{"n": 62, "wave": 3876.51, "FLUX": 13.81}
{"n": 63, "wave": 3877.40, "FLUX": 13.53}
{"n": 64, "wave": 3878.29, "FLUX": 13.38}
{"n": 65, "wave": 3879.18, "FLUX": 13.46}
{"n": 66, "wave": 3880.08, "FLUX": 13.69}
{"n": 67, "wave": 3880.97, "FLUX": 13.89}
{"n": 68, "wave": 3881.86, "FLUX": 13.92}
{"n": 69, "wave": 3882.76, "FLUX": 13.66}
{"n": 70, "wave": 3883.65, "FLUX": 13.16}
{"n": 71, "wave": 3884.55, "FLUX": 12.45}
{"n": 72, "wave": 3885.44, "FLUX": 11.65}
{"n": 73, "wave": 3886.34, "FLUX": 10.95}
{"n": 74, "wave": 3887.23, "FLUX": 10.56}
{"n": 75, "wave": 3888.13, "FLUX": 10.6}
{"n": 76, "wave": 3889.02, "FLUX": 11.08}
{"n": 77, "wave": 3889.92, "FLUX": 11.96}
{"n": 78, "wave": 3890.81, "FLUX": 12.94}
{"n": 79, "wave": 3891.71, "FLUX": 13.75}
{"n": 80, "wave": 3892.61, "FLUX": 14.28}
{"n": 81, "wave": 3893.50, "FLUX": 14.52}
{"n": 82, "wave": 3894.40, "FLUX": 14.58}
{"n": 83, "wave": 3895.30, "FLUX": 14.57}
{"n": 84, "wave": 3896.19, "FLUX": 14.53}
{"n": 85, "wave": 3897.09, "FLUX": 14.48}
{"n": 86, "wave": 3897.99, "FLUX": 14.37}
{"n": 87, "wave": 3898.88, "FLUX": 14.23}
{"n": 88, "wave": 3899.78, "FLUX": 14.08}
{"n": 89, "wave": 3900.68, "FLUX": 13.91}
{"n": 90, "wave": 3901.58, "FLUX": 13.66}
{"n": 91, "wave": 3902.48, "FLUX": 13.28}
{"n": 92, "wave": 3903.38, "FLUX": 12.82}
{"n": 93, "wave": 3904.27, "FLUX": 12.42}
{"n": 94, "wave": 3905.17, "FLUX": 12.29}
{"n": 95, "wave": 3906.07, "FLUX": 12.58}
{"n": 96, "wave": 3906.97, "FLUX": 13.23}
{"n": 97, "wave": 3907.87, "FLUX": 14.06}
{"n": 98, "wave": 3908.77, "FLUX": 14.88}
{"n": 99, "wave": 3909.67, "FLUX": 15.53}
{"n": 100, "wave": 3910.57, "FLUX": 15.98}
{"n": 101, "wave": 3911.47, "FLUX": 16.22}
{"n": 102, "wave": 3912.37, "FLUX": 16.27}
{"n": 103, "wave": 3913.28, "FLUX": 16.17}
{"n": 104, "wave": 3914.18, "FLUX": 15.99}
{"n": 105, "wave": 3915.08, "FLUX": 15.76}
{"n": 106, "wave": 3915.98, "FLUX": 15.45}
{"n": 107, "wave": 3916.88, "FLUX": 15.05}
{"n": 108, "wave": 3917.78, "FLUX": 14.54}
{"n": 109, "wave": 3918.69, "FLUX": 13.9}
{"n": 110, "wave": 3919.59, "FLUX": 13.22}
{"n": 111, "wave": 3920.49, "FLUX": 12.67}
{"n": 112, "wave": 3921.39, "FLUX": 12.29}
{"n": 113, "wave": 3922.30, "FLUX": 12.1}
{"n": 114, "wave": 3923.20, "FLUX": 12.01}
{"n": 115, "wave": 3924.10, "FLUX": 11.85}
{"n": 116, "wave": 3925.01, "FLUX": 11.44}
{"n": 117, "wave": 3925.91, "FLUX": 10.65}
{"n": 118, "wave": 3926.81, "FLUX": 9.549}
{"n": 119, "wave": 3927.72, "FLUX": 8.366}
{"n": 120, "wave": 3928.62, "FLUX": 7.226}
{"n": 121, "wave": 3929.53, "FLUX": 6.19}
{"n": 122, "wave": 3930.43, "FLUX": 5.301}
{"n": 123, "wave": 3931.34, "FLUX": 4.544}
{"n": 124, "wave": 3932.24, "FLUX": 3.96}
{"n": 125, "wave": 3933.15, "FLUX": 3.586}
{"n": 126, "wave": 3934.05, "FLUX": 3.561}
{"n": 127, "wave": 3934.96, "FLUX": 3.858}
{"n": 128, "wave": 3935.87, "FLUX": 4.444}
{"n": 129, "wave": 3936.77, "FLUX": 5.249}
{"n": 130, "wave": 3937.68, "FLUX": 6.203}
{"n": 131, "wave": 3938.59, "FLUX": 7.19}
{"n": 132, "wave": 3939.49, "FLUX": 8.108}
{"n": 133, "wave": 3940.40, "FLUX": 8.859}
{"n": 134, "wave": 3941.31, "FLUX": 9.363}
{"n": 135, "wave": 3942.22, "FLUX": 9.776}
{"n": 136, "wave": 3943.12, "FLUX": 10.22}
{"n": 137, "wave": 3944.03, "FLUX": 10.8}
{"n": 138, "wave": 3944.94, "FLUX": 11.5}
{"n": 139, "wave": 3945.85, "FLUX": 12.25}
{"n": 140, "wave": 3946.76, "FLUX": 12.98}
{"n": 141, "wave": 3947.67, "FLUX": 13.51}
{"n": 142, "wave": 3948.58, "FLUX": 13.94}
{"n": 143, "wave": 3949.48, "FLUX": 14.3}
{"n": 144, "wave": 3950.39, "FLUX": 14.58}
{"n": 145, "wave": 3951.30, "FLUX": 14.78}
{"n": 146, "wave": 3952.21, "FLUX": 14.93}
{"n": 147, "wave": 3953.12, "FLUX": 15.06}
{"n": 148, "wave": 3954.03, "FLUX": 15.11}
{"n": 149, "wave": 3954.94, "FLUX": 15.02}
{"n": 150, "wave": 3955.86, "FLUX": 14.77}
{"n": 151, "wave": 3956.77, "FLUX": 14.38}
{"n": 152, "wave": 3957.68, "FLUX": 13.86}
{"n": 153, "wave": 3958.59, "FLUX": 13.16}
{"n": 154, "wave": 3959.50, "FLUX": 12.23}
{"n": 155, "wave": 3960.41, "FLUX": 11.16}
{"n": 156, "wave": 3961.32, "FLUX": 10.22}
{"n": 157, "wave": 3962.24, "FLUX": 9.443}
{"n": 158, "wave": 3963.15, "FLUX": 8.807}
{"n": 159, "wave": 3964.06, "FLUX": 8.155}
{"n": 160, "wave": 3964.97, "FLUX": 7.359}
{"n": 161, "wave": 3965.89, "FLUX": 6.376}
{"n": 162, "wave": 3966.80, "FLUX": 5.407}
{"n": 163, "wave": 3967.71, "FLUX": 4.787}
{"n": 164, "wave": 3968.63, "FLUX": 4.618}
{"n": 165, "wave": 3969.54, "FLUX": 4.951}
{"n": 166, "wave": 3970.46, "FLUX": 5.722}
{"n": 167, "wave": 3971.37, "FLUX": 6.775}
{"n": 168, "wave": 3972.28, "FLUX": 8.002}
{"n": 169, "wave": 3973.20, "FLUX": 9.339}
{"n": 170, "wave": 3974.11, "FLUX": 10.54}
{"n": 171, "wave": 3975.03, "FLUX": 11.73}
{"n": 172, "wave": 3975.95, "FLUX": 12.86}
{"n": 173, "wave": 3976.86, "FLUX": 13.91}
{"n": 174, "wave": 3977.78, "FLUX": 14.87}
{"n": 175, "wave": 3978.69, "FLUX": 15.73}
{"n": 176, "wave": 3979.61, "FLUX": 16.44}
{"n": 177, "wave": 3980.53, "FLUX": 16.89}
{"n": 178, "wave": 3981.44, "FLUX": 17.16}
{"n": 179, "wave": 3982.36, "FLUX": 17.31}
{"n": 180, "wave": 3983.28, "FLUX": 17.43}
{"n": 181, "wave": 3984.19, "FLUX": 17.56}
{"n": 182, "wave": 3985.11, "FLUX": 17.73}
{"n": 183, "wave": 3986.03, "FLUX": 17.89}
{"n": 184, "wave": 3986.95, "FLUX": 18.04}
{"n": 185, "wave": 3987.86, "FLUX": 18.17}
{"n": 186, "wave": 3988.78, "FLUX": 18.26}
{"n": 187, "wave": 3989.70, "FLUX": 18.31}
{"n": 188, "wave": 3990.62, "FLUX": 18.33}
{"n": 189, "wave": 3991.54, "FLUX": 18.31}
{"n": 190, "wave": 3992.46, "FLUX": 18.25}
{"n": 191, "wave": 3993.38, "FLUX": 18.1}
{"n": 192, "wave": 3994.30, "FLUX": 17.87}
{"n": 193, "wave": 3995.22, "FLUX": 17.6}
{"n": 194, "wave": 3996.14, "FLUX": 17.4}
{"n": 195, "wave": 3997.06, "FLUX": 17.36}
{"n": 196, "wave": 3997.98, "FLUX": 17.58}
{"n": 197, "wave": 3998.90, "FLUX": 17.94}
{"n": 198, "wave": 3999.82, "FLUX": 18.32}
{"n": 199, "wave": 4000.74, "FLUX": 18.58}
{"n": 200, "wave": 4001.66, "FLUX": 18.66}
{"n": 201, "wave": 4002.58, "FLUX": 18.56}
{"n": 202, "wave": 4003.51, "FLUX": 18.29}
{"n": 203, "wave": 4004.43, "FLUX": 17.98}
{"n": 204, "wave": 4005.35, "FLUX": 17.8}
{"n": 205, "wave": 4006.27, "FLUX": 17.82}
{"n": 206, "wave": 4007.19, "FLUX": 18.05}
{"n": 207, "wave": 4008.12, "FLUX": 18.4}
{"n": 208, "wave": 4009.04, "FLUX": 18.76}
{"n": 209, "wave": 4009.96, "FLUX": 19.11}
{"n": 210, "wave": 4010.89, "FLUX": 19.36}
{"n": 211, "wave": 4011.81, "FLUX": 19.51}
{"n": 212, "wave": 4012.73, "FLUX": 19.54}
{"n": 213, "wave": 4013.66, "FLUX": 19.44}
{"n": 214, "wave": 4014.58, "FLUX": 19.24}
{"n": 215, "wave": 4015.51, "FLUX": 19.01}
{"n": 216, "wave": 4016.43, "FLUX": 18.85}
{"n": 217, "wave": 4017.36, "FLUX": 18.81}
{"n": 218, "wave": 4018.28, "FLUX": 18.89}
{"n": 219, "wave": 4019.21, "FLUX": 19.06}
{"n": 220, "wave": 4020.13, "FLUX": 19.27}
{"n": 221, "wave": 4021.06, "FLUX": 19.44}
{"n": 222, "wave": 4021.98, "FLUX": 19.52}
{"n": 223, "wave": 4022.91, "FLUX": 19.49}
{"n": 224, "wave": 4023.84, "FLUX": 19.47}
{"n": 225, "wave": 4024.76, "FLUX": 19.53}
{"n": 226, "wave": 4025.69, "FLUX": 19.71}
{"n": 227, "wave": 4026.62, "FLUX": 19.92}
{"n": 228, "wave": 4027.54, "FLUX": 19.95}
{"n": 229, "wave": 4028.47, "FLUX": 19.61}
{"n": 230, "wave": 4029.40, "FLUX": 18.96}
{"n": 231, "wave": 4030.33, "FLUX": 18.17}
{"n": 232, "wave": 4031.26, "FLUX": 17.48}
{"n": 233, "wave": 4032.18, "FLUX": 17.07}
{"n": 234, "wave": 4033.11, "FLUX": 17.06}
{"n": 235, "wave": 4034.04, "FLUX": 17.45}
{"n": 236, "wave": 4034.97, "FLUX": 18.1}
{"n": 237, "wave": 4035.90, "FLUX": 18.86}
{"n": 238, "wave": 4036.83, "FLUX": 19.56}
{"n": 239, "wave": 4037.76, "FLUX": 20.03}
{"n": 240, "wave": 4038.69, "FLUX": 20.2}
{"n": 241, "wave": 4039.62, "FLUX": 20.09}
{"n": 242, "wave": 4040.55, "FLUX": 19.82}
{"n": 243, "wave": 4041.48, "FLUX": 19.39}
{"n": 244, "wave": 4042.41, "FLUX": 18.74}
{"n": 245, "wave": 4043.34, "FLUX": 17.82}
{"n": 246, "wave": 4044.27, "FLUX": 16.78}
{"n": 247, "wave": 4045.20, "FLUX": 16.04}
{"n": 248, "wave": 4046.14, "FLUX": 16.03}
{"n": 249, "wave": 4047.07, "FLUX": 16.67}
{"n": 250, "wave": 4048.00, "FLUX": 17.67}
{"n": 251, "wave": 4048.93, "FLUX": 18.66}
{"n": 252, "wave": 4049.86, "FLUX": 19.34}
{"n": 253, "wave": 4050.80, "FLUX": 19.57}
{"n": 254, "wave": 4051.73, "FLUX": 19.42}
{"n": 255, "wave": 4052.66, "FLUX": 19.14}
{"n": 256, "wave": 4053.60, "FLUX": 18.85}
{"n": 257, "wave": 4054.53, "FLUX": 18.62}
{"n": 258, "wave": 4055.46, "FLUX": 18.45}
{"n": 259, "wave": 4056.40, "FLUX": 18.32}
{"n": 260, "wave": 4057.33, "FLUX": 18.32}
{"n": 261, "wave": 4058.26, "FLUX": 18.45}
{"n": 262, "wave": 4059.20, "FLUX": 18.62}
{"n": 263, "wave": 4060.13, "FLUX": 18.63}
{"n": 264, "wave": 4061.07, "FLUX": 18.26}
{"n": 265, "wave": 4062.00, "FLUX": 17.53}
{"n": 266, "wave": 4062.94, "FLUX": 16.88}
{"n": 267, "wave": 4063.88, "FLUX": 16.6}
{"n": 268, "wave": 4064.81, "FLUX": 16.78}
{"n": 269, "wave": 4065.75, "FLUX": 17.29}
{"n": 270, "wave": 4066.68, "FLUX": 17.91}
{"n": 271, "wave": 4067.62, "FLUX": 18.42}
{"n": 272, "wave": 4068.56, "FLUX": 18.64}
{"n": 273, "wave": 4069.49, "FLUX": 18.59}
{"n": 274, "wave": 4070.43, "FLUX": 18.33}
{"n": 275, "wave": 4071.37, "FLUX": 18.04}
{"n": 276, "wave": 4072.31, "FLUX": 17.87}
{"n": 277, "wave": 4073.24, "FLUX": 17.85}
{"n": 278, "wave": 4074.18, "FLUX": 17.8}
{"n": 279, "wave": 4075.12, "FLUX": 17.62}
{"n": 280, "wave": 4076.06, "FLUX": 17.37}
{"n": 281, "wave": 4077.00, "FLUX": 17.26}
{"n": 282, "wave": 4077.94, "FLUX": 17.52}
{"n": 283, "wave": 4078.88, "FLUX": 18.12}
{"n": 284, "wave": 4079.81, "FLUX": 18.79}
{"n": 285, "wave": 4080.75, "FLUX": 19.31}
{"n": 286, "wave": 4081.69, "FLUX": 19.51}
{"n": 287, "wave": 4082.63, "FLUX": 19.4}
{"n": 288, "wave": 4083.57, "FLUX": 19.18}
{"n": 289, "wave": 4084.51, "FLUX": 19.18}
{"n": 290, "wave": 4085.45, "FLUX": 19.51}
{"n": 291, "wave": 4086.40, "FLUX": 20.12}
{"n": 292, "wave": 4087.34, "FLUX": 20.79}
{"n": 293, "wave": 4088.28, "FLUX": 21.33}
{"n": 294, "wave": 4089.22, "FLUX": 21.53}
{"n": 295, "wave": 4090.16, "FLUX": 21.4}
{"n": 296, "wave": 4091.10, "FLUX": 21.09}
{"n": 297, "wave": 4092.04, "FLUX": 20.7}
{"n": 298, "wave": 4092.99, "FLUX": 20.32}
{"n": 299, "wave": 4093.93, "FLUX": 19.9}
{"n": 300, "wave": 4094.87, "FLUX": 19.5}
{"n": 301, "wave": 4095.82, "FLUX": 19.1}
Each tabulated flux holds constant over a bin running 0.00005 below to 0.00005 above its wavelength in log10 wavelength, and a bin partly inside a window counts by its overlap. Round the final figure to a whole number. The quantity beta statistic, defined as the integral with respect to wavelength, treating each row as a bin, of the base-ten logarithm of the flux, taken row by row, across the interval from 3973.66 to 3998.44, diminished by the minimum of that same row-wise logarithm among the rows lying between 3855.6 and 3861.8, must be 29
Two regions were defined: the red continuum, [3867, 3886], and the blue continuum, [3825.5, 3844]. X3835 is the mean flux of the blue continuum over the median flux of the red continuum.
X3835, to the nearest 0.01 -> 0.61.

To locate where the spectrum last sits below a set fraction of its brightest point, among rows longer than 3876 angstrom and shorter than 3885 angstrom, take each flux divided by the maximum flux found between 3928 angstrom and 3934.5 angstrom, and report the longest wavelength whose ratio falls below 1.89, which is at 3884.55 angstrom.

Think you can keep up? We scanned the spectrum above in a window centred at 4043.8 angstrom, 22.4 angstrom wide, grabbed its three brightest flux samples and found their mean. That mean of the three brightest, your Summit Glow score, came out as 20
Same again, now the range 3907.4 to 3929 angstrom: 16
